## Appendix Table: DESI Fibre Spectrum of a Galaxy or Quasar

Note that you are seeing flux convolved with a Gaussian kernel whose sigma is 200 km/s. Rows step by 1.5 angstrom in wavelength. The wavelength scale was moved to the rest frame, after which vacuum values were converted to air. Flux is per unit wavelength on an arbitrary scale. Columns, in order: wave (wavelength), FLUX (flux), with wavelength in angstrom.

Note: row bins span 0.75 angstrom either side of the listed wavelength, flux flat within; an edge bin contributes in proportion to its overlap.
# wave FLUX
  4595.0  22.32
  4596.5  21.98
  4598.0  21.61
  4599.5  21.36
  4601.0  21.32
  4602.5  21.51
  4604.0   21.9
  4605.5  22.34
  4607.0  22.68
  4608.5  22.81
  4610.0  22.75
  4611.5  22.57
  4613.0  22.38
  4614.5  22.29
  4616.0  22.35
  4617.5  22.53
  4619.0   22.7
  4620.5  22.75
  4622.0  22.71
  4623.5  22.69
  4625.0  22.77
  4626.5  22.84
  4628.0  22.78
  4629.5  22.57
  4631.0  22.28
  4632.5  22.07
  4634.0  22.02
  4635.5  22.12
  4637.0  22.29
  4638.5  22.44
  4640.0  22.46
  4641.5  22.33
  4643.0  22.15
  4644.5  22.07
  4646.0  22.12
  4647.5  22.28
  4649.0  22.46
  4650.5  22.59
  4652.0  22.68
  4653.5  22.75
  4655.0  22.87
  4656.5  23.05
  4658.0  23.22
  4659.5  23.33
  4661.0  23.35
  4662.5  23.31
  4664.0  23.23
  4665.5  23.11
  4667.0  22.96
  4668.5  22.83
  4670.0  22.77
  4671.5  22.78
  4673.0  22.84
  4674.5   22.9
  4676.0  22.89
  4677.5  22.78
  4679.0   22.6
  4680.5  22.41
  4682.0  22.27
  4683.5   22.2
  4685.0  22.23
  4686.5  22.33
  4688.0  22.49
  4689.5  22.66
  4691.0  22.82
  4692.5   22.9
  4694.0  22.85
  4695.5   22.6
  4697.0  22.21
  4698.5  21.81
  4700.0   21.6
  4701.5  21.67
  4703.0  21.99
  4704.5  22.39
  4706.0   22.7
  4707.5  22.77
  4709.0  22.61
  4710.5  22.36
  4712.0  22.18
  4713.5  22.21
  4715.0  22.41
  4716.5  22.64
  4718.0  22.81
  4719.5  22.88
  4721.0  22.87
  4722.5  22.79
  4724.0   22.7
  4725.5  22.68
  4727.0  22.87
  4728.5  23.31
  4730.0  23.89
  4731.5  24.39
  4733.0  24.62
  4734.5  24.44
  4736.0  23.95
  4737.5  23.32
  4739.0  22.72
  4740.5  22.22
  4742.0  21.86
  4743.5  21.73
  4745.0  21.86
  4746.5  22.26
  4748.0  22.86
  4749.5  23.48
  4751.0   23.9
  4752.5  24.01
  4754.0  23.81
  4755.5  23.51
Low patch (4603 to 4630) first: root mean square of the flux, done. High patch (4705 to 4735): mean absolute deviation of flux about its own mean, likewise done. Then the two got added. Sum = 23.1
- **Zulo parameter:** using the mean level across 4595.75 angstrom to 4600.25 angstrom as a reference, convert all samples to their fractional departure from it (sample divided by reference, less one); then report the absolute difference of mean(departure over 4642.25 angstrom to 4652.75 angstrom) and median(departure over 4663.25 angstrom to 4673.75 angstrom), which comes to 0.023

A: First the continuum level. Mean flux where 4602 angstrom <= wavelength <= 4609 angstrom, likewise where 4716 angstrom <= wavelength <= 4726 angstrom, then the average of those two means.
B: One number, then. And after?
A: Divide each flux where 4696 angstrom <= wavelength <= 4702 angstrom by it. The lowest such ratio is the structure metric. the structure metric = 0.96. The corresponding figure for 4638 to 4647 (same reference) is 0.98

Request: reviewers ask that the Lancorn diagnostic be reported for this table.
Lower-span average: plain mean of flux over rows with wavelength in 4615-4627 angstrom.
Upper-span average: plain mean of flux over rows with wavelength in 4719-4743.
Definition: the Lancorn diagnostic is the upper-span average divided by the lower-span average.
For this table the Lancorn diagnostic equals 1.024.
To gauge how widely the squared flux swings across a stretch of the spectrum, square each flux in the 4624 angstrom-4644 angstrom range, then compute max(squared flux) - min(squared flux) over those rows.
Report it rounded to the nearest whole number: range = 37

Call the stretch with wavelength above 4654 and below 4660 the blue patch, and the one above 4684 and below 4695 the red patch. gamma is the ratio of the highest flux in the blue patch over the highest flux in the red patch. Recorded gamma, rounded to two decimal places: 1.02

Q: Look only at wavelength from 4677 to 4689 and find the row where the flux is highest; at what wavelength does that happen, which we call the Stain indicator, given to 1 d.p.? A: 4677.5 angstrom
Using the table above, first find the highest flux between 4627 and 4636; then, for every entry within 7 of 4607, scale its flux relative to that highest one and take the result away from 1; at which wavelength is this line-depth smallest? 4608.5 angstrom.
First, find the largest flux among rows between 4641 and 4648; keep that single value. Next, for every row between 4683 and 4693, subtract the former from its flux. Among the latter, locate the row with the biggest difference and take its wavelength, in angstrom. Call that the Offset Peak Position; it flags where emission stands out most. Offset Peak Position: 4692.5 angstrom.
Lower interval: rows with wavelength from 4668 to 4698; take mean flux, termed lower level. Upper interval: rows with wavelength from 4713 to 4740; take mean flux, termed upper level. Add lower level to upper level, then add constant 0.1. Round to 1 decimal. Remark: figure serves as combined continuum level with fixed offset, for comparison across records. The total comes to 45.9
